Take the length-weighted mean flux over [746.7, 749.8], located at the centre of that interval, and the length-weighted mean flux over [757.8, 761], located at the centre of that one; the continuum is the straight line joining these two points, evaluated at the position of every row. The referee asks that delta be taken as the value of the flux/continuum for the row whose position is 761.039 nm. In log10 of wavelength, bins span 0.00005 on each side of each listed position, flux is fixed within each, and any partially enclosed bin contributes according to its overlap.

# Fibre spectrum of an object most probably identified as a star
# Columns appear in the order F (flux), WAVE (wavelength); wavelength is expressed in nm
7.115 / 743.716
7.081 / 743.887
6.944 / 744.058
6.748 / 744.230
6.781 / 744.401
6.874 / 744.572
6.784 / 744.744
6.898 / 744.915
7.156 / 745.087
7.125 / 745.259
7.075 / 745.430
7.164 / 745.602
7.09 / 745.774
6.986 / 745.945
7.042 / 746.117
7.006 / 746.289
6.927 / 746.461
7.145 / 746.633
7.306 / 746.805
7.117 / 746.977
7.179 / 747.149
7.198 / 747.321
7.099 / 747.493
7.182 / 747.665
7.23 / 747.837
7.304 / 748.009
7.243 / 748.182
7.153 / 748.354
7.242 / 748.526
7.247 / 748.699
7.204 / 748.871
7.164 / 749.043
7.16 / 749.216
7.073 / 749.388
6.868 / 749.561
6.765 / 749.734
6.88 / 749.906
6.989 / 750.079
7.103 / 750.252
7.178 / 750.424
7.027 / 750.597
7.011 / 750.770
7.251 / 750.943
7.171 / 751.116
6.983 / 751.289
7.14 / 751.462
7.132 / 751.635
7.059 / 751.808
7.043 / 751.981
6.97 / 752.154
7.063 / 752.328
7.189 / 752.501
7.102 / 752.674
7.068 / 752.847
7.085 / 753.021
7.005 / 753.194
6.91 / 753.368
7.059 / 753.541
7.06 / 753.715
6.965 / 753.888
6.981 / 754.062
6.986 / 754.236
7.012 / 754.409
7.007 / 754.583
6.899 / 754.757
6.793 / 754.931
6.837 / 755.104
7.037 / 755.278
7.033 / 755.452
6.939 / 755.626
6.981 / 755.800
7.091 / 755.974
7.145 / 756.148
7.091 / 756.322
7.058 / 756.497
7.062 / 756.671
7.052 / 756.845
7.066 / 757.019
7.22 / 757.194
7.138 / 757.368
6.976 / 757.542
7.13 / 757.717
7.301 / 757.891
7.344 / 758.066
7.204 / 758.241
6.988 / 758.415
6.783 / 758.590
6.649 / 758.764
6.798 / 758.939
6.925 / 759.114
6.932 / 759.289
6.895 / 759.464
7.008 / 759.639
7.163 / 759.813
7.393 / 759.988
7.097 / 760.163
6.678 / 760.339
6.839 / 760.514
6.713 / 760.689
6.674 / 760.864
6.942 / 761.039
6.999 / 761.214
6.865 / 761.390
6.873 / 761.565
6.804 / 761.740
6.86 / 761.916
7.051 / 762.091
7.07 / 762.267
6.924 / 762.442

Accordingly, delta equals 1.001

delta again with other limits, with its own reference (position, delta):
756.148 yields 1.018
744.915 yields 0.957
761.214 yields 1.009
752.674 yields 1.003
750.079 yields 0.981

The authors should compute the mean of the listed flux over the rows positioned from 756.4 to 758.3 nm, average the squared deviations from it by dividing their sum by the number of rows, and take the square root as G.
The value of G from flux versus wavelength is 0.11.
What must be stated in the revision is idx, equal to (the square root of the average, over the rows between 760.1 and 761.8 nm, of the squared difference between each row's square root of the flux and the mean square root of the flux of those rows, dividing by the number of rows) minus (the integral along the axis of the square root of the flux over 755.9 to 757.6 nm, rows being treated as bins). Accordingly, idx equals -4.50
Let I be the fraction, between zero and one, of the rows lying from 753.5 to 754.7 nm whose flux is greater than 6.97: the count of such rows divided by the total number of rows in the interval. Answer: 0.86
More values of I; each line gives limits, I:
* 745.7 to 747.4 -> 0.90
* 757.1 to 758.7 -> 0.89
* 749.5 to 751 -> 0.67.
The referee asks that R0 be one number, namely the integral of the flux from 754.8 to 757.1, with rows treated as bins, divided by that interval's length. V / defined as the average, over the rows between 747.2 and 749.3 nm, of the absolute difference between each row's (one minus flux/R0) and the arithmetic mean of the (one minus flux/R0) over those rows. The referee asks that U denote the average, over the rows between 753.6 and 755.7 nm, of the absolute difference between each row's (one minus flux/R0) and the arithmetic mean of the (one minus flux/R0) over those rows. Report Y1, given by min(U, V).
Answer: 0.0061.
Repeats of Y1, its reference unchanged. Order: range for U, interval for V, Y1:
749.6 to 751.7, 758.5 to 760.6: 0.0157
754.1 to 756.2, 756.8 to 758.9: 0.0107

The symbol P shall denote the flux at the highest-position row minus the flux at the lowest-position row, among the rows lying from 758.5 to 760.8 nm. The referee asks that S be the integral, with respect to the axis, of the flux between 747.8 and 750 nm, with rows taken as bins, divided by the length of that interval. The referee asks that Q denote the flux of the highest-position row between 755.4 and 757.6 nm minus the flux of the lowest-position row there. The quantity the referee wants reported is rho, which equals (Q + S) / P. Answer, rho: -101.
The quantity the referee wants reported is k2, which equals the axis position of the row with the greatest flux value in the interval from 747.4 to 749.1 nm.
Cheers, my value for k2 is 748.009 nm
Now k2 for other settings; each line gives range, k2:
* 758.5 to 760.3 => 759.988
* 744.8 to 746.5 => 745.602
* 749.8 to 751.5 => 750.943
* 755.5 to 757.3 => 757.194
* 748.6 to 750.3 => 748.699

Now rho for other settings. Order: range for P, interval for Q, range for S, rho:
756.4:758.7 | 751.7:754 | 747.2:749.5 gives -26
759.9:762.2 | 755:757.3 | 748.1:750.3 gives -22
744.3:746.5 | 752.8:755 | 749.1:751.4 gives 46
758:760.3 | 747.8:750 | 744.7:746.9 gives -27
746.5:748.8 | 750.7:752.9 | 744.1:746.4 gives 69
